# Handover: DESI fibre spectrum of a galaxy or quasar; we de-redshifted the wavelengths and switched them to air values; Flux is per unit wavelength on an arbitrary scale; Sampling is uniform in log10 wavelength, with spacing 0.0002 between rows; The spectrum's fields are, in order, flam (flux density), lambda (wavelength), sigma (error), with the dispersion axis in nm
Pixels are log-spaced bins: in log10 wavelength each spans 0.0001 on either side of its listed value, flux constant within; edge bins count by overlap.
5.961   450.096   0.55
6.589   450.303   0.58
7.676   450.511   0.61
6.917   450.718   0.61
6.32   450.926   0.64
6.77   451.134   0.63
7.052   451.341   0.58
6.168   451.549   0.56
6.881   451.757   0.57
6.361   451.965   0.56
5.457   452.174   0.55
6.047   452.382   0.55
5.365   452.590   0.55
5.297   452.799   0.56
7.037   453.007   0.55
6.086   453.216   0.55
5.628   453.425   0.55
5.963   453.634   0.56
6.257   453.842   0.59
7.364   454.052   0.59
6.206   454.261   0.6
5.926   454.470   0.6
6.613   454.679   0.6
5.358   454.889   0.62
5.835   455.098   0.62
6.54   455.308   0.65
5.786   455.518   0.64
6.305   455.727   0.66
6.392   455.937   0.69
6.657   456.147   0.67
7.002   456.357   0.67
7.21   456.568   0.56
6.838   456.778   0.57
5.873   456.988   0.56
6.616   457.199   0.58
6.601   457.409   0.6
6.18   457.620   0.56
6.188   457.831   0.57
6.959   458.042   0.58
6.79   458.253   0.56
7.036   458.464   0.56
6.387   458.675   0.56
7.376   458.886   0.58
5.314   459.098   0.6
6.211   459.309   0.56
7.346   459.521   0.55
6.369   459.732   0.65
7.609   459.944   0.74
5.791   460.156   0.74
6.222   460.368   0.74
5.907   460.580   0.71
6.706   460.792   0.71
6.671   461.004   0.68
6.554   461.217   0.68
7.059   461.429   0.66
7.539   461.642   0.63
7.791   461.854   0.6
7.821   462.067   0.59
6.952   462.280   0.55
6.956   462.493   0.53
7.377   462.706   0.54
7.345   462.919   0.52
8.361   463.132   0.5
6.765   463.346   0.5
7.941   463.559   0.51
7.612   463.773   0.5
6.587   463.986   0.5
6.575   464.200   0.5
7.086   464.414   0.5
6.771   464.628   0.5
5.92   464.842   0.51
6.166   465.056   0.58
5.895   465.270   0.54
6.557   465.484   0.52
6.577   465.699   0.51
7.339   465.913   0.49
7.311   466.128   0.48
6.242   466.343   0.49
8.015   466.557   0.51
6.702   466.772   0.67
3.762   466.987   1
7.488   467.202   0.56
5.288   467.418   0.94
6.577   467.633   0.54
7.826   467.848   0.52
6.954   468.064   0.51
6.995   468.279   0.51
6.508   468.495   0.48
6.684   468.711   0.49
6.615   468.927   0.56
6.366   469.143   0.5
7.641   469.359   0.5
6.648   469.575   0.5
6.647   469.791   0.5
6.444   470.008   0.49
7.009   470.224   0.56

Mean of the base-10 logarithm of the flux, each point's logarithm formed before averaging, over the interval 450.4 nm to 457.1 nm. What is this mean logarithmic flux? 0.801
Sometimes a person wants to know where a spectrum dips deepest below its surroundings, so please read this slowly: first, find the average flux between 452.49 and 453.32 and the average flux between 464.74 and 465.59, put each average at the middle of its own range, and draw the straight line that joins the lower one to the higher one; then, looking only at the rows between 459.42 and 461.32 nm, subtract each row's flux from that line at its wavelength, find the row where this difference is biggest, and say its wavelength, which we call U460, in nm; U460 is 460.156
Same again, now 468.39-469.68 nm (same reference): 469.143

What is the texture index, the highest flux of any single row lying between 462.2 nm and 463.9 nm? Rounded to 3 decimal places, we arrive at 8.361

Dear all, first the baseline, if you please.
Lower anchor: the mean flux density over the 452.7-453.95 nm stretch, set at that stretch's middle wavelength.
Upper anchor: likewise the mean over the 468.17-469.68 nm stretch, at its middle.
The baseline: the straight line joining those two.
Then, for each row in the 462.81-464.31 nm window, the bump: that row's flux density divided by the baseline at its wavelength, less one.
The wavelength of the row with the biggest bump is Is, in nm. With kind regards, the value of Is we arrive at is 463.132 nm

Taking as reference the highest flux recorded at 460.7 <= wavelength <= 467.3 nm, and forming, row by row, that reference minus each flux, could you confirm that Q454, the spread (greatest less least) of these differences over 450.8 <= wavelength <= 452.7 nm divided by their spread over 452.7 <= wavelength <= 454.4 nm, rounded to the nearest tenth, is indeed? 0.8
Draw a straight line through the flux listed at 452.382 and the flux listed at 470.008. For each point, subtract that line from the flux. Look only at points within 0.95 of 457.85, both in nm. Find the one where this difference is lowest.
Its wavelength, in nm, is 456.988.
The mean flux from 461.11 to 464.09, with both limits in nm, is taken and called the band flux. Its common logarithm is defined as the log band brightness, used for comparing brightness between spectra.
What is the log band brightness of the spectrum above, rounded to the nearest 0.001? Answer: 0.865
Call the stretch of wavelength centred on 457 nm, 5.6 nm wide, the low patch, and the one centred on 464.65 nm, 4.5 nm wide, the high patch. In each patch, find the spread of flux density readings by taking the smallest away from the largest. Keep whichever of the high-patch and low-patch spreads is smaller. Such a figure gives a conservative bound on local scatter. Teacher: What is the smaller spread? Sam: 2.06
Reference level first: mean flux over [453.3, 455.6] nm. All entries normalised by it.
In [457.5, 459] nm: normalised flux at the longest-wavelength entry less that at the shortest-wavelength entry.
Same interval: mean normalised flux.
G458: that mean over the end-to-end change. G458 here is 6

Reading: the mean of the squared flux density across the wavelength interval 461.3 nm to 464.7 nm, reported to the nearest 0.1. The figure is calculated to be 53.3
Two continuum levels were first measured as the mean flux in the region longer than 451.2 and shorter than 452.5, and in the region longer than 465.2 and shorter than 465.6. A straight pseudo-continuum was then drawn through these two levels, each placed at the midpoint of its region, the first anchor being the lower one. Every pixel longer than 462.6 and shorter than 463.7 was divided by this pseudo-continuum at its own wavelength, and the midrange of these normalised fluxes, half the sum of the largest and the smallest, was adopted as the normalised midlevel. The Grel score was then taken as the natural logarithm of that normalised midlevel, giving 0.19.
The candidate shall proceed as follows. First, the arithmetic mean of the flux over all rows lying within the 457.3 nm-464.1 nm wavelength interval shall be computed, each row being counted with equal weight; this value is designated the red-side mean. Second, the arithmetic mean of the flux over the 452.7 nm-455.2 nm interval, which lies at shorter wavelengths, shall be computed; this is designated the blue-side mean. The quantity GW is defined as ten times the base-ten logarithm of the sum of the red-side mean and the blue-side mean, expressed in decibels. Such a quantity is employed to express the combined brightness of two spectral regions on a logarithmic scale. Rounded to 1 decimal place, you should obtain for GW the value 11.1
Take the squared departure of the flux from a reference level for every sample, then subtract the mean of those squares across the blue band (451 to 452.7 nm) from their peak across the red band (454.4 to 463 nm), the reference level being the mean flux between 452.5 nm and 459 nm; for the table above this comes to 1.7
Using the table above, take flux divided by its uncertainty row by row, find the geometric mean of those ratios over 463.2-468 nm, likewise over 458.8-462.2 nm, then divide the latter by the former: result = 0.86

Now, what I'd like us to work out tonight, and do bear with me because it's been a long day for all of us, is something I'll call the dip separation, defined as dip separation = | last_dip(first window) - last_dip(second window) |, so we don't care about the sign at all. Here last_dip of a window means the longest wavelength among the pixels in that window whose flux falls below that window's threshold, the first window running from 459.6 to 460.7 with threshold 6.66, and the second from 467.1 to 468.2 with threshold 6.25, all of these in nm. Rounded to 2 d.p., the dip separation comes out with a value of 6.84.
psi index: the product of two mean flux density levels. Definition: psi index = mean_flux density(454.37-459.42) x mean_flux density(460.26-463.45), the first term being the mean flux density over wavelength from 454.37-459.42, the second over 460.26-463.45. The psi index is 45.4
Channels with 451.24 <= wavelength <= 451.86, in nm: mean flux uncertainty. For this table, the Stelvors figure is 0.57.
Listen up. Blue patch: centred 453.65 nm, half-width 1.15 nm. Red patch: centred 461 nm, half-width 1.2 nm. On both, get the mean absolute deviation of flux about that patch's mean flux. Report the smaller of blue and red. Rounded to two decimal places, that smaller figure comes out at 0.49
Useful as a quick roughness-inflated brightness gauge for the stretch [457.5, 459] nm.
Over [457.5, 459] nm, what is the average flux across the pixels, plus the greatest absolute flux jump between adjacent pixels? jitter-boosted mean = 7.7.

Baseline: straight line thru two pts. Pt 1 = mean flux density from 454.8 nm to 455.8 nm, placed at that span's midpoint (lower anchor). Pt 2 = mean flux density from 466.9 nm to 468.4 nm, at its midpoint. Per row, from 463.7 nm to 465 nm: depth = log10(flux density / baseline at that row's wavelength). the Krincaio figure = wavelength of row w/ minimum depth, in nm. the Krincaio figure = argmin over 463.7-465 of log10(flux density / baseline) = 464.842 nm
